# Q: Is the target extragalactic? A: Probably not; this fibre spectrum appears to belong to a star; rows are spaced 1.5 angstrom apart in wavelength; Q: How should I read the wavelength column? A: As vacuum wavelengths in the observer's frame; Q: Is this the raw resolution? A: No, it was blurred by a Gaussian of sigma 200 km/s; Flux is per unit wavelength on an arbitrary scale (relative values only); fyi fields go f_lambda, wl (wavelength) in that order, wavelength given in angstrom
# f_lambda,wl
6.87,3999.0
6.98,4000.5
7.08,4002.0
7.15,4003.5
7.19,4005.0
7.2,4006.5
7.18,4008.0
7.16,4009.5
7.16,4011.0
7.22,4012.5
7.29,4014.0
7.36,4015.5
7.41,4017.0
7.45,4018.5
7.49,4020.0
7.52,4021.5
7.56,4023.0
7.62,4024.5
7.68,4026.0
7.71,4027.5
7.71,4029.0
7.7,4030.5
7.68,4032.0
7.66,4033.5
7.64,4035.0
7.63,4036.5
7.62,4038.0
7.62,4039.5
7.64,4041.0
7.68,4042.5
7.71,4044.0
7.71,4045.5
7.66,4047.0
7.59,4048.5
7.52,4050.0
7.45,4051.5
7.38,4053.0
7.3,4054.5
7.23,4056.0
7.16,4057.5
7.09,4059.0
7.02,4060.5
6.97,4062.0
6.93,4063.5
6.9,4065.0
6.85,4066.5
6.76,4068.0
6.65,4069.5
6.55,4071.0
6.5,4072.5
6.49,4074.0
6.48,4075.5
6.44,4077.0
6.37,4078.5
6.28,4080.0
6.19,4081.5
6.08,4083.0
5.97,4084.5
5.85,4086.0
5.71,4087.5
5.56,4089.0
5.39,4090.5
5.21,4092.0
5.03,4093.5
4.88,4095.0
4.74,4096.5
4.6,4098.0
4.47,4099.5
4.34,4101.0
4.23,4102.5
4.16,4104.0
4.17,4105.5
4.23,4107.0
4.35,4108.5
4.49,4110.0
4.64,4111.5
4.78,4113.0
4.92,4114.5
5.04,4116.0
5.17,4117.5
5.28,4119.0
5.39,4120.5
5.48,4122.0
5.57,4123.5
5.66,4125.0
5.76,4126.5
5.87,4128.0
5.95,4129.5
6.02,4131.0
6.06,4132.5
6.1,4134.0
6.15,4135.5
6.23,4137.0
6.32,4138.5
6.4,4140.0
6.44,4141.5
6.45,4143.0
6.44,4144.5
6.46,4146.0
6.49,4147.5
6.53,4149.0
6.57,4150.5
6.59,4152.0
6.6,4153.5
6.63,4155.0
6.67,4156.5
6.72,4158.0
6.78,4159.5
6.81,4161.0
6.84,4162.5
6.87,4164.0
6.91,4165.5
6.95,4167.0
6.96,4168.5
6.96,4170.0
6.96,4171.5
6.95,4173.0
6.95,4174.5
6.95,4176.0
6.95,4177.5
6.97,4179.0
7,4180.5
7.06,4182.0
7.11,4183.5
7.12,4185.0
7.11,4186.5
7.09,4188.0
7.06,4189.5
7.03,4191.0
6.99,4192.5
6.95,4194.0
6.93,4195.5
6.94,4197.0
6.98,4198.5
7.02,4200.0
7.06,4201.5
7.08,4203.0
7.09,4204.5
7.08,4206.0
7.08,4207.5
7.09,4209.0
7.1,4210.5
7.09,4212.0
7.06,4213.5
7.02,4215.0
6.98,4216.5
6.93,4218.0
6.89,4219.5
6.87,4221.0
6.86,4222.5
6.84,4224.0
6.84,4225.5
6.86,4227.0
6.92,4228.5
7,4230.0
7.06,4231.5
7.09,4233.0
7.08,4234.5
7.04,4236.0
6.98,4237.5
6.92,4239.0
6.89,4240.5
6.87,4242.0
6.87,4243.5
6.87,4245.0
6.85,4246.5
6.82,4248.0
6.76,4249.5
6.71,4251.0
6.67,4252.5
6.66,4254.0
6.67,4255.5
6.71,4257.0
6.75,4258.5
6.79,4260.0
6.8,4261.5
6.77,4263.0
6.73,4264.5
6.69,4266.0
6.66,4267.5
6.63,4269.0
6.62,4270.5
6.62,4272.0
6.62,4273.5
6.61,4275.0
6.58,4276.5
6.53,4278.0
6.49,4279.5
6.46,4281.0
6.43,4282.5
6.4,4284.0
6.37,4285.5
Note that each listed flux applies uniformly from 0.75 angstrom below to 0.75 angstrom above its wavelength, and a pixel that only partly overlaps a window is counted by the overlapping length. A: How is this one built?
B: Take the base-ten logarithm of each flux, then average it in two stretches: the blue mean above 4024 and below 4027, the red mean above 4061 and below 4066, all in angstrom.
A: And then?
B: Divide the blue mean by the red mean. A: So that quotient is 1.05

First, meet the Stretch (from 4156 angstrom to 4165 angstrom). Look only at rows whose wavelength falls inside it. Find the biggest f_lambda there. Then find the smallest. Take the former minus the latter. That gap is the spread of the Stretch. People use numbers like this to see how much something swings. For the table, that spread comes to 0.20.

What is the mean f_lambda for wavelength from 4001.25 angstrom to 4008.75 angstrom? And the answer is 7.2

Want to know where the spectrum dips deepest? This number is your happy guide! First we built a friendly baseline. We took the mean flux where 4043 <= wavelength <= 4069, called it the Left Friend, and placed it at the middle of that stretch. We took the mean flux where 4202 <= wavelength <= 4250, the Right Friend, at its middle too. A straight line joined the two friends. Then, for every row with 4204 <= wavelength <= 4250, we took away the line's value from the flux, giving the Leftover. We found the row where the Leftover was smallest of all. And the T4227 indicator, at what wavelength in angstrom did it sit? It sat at 4249.5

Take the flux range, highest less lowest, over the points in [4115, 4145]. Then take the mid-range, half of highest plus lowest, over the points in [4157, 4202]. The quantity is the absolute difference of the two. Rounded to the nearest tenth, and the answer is 5.5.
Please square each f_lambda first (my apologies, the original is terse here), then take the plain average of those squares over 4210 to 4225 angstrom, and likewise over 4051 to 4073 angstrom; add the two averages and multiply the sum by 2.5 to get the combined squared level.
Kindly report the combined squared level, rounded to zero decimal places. 243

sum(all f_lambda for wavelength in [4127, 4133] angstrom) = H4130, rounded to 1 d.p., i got 23.9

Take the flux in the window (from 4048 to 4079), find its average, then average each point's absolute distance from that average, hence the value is 0.32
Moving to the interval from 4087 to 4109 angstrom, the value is 0.45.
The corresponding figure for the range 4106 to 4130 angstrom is 0.46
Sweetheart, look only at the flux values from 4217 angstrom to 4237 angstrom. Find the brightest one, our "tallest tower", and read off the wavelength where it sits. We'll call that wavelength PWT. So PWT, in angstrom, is 4233.0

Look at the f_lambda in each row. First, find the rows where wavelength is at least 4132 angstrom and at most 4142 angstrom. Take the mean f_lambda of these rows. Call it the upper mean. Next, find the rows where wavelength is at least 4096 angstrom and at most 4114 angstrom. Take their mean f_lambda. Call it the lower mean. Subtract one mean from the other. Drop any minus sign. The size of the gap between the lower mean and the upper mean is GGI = 1.8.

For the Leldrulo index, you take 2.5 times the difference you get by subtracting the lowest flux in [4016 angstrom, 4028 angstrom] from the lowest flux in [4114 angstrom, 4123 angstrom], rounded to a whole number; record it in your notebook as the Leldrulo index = -6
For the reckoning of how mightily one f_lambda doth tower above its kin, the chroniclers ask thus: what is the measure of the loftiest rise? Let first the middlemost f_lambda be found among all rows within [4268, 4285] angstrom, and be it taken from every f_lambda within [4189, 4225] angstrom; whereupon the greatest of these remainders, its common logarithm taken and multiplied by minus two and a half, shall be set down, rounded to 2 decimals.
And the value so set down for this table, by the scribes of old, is 0.71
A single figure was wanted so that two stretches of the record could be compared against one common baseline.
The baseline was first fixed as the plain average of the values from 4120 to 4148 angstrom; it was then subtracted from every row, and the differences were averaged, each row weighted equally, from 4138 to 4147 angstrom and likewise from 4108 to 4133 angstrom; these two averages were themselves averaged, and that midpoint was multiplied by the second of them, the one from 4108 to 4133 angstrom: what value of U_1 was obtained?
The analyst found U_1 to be 0.15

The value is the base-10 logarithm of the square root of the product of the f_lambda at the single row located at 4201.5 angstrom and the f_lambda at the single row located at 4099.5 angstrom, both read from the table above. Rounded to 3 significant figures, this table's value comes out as 0.750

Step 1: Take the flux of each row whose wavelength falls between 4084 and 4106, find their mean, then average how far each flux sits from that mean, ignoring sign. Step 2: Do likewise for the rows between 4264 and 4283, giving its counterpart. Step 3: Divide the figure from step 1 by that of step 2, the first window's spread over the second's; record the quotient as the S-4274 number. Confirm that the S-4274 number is 7.6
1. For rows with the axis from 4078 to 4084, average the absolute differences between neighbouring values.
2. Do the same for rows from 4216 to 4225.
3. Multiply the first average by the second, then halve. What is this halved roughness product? 0.0014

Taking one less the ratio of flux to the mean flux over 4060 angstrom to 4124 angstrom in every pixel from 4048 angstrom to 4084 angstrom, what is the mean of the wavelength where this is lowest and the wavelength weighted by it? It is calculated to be 4055.4 angstrom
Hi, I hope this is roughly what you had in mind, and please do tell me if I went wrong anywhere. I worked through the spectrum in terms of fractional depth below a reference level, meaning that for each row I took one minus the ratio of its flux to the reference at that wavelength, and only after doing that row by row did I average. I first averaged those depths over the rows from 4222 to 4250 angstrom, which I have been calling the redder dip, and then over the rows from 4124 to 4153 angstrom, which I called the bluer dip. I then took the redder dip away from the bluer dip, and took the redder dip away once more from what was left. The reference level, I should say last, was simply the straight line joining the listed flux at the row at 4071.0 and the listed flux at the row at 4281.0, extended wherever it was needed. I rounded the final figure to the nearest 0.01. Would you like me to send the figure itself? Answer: 0.18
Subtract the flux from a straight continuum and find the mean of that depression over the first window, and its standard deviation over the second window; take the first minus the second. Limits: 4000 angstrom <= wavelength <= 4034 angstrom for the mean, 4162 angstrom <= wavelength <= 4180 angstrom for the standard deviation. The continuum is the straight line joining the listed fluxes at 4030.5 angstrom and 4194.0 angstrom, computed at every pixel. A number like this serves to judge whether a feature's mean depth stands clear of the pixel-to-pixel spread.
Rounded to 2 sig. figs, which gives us 0.30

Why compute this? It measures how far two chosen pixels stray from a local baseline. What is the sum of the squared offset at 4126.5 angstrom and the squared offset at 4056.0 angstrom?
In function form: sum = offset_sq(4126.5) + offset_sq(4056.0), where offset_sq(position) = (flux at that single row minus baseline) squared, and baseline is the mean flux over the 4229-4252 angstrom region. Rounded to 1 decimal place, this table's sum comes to 1.4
